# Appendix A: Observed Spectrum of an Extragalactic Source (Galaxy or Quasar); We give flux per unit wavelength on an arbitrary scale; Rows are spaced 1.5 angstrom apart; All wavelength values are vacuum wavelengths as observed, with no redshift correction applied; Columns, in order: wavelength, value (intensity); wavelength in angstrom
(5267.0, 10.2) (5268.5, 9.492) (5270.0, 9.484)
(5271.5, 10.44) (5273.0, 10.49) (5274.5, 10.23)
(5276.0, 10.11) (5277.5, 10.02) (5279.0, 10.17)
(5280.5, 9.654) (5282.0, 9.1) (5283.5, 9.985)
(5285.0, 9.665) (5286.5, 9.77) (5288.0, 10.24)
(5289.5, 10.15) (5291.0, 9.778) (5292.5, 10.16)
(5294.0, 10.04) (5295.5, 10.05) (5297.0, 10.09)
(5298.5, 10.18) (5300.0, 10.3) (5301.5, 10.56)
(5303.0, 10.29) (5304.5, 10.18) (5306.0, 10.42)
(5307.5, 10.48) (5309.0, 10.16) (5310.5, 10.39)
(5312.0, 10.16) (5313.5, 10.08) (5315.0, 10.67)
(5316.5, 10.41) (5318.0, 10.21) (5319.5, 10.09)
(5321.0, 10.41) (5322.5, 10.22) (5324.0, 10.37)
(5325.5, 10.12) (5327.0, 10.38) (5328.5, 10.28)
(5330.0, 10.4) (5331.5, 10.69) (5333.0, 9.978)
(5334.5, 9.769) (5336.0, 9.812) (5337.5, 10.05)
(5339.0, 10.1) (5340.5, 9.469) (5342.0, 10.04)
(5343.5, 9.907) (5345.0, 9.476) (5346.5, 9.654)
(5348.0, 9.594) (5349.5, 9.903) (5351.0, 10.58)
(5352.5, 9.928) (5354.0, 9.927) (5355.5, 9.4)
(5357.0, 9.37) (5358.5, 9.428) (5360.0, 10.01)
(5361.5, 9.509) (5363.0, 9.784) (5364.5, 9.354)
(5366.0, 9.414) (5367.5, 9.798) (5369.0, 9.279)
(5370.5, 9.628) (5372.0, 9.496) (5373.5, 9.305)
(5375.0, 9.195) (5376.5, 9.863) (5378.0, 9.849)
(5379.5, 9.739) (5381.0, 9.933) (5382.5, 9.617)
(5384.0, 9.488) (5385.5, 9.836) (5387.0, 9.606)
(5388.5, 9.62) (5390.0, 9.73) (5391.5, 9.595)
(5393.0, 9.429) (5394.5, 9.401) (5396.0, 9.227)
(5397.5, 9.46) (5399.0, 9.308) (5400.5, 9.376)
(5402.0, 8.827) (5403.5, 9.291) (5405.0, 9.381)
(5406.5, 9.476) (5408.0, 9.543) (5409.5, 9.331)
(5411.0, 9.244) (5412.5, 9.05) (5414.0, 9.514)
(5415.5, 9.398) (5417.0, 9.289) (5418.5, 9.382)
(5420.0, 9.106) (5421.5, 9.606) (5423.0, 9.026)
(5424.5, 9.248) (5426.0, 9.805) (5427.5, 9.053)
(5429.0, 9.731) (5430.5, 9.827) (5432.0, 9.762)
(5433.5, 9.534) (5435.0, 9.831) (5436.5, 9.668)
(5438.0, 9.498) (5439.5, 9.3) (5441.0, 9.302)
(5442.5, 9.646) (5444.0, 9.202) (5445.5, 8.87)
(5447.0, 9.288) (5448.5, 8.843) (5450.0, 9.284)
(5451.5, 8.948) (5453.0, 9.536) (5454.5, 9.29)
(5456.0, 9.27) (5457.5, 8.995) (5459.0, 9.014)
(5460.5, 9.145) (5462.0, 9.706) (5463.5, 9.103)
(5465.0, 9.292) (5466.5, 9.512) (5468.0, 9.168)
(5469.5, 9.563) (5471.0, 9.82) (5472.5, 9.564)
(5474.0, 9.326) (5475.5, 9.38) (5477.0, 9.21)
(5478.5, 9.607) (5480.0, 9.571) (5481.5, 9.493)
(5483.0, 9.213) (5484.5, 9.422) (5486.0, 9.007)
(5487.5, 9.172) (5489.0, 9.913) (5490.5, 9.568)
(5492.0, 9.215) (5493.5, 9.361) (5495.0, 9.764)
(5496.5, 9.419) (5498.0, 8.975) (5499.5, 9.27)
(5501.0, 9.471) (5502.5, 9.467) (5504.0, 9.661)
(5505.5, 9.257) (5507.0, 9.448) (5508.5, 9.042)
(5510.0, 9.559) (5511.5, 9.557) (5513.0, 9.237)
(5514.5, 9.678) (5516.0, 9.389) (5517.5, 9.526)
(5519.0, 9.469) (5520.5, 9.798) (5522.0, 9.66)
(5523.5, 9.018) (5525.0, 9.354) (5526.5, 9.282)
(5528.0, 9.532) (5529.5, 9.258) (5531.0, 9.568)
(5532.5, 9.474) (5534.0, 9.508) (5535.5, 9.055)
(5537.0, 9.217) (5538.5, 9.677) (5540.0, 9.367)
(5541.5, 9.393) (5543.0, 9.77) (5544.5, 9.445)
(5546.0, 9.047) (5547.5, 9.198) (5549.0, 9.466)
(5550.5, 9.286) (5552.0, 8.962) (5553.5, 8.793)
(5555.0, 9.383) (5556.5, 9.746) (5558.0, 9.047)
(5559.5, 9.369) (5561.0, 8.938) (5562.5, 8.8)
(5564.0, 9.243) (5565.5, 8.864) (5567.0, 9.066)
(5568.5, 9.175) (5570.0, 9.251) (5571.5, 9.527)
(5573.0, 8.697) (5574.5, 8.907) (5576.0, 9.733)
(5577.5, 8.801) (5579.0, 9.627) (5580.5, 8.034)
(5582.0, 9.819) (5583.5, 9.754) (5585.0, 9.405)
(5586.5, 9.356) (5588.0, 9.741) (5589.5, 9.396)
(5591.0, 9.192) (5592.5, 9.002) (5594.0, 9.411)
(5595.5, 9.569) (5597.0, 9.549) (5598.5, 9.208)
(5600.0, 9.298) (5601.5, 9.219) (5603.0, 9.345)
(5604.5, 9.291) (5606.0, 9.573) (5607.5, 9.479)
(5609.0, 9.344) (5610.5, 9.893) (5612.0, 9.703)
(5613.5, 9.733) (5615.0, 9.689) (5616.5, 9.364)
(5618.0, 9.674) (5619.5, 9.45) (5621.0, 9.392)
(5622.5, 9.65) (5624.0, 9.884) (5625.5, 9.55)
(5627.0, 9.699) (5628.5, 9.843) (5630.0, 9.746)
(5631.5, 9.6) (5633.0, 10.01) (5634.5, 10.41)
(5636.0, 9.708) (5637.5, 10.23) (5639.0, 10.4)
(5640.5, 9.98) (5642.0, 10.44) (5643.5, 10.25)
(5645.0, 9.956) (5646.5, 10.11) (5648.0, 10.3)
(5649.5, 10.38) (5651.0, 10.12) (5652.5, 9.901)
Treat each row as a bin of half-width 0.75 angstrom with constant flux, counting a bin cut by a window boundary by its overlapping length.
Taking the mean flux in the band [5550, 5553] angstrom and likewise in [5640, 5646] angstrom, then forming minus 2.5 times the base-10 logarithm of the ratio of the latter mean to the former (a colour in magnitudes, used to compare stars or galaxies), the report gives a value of -0.12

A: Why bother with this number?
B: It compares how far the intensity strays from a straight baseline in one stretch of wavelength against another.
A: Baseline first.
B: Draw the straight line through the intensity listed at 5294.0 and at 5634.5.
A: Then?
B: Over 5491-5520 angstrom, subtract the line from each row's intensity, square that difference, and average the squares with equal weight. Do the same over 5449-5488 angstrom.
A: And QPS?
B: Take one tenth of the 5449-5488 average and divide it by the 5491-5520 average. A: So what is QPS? 0.11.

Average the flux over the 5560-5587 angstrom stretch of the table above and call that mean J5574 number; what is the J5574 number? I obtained 9.2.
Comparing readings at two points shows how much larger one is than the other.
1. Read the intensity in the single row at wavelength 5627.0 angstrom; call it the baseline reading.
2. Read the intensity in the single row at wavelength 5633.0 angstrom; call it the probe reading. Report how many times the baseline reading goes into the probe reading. 1.03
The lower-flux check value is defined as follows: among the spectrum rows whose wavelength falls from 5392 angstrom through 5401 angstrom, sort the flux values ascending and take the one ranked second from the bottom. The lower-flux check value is 9.308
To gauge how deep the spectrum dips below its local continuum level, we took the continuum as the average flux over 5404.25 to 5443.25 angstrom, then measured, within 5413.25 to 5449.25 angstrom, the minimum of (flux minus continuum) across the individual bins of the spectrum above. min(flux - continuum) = -0.60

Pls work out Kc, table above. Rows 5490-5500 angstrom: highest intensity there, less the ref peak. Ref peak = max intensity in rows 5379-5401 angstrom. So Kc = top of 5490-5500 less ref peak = -0.17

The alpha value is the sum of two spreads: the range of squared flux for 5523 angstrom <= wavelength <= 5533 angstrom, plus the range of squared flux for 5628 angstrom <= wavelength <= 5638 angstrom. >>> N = 26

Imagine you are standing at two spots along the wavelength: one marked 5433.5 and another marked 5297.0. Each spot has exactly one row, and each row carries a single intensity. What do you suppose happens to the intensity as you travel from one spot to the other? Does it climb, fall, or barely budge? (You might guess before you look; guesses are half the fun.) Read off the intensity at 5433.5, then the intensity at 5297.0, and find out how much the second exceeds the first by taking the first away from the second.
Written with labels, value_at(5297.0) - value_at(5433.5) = 0.6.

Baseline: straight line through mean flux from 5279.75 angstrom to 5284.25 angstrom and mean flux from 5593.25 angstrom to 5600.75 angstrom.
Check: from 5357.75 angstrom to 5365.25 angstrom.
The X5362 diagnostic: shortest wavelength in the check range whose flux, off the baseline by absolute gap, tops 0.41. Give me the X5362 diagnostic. 5360.0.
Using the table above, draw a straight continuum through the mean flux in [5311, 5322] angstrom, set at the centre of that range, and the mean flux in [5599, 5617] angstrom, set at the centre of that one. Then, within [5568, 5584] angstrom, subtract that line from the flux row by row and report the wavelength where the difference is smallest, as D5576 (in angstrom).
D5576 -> 5580.5 angstrom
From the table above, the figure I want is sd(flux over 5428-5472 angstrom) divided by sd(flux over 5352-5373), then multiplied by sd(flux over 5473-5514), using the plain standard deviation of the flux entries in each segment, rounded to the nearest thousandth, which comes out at 0.274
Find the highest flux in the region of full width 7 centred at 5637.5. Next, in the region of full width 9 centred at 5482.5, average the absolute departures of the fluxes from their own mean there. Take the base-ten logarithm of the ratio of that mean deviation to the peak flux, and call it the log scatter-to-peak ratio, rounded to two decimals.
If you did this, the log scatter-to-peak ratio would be -1.75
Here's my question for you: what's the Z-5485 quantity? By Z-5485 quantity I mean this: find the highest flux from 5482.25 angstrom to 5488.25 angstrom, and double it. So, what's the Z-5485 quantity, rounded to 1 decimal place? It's 18.8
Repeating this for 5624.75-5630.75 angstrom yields 19.7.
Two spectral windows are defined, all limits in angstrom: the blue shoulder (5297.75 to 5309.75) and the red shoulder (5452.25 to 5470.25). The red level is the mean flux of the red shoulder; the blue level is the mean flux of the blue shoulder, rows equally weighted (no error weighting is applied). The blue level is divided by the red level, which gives 1.11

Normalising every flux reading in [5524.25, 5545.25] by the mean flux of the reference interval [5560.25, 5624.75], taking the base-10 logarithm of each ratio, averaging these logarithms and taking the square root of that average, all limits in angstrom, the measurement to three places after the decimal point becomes 0.057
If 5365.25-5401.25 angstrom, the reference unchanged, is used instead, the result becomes 0.095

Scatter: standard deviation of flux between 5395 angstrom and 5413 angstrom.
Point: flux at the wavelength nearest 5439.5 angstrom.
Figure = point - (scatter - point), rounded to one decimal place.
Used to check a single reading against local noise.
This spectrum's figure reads 18.4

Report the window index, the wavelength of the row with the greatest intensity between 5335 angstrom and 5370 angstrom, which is 5351.0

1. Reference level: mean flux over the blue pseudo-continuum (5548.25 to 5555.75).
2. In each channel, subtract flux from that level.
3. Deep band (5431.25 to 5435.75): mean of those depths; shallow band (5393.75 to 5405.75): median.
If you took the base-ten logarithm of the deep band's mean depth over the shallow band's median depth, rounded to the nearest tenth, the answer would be 0.5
